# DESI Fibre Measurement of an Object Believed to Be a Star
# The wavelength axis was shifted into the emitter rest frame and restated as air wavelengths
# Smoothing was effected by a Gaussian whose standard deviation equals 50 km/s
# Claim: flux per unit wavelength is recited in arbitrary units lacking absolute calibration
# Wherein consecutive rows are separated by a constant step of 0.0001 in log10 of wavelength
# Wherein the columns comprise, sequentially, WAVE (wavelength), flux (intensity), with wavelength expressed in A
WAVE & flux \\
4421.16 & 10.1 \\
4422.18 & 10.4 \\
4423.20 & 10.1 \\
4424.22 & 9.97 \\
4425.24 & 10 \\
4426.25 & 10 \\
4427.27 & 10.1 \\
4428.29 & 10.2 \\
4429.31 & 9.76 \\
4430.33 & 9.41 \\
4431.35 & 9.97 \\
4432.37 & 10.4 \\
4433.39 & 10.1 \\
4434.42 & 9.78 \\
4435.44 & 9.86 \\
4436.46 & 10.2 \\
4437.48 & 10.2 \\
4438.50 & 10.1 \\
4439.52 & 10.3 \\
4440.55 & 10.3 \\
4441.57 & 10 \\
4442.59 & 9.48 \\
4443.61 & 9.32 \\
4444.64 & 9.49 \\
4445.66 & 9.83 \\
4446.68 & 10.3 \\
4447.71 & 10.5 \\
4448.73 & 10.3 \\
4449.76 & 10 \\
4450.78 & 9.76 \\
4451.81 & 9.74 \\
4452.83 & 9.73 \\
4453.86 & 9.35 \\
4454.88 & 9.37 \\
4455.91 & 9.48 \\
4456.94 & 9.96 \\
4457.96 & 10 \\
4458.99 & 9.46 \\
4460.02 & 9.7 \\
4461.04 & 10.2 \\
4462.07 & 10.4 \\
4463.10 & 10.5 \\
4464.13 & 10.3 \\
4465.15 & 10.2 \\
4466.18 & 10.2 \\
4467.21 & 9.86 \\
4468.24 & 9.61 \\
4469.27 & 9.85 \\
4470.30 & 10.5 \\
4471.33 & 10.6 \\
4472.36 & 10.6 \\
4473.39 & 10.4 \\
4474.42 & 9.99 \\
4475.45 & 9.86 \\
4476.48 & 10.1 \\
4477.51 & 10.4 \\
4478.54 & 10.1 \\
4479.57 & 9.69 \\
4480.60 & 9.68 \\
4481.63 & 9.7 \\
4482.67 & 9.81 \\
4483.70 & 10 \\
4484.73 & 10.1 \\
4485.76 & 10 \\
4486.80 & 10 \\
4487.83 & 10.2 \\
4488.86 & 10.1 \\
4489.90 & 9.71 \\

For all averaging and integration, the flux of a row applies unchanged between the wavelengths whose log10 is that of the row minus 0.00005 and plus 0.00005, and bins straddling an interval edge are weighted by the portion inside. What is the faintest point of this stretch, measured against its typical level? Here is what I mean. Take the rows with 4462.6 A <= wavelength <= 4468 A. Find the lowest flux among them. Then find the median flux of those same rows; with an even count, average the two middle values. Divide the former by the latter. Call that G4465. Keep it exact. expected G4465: 0.967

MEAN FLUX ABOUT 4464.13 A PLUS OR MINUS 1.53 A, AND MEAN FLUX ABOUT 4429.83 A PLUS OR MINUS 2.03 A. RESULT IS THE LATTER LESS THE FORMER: -0.5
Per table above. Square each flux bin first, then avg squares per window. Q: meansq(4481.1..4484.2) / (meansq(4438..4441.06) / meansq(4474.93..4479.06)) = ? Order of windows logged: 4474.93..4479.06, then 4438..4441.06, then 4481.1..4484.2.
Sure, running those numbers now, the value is 94.6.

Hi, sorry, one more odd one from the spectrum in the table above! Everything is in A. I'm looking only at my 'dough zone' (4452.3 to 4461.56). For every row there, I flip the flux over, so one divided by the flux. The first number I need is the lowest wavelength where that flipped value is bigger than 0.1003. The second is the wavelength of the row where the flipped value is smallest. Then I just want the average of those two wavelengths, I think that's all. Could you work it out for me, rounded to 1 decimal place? 4456.9 A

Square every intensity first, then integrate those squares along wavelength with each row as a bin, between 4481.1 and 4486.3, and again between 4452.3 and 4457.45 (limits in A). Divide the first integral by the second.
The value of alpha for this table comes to 1.08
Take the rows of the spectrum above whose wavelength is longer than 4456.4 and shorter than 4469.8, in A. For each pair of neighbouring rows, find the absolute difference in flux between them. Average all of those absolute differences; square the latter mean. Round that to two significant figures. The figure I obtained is 0.053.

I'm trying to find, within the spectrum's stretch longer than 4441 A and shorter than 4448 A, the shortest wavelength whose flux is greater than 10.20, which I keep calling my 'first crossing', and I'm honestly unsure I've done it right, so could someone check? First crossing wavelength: 4446.68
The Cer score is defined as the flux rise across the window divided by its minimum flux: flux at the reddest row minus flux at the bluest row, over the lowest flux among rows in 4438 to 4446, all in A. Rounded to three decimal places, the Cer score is -0.029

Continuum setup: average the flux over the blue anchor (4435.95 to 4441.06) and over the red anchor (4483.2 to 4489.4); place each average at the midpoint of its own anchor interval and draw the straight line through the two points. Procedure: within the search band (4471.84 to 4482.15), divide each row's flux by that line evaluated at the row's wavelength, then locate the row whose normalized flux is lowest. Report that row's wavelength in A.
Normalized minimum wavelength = 4480.60 A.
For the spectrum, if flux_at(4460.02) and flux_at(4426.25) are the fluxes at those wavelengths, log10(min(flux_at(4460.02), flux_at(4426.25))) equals 0.99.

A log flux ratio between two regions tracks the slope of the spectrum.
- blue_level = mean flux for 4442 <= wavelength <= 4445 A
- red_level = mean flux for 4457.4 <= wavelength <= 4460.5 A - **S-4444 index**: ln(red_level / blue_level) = 0.03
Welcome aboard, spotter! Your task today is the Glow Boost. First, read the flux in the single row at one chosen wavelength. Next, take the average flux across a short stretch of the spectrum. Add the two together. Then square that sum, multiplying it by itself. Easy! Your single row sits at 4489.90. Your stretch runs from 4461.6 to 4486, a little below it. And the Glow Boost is 393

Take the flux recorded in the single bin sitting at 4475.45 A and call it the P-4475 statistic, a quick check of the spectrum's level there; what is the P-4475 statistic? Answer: 9.86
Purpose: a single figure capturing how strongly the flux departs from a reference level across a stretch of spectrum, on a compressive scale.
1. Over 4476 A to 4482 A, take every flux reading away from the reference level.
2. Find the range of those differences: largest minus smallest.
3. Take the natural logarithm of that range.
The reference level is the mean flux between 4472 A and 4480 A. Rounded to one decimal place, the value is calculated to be -0.3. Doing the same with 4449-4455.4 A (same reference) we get -0.4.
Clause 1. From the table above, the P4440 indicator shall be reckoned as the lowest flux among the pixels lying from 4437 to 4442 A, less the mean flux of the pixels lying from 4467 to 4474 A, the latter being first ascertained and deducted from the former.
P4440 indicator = -0.2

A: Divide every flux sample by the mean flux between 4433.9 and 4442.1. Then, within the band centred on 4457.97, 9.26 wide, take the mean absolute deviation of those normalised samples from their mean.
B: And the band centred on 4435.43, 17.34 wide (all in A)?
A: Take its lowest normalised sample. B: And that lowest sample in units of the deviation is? 28.3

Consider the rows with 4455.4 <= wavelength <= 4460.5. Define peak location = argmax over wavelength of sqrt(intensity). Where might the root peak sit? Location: 4457.96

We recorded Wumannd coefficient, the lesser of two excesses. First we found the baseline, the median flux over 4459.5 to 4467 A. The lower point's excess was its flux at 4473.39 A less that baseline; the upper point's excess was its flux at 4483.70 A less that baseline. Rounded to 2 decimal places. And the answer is -0.20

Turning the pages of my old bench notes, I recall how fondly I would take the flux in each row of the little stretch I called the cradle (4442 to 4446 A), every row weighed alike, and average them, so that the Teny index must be 9.5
